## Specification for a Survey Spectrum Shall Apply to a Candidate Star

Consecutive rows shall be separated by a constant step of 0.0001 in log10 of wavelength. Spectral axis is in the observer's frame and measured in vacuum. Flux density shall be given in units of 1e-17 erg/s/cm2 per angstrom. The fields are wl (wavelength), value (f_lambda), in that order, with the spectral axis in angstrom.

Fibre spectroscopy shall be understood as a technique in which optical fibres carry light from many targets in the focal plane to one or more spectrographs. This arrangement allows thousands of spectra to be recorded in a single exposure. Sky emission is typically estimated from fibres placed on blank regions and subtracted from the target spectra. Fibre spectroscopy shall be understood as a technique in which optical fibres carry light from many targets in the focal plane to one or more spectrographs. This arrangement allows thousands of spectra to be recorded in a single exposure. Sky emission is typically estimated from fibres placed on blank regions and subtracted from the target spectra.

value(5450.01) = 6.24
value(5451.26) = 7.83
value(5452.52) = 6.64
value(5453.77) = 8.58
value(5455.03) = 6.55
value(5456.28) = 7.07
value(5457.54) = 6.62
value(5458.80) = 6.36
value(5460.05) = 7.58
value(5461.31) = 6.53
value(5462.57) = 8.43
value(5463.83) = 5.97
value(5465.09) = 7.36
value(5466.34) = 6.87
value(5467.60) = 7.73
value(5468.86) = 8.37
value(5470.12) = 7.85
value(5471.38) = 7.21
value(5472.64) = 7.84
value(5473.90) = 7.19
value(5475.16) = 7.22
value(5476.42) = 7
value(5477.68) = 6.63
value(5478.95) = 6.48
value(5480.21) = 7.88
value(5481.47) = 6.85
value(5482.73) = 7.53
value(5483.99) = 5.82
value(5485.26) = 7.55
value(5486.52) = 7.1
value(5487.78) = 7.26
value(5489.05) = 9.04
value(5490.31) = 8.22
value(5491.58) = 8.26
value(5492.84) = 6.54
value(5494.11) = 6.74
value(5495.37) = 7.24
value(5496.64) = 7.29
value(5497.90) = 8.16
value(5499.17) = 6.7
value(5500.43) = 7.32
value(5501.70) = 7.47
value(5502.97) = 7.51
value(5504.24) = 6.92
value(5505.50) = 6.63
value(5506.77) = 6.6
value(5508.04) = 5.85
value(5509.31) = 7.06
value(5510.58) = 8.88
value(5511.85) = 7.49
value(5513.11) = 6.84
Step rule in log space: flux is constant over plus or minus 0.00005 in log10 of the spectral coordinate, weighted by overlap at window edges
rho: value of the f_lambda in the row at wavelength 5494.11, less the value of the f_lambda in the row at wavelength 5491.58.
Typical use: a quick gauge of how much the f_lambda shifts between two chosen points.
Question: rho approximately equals -1.5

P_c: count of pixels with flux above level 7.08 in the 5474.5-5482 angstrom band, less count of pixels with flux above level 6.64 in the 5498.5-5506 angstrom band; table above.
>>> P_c -3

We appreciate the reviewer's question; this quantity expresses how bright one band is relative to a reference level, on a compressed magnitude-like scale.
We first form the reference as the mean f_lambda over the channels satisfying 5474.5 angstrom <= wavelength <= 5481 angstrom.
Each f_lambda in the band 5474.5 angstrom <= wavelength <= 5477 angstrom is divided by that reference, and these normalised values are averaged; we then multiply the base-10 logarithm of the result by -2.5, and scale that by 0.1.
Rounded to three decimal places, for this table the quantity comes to -0.001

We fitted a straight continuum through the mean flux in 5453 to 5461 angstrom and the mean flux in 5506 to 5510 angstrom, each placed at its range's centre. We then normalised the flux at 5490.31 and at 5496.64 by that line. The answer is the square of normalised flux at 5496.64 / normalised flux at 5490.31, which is 0.80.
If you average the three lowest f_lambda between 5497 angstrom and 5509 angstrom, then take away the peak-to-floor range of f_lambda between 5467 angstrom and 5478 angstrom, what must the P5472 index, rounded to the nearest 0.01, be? 4.62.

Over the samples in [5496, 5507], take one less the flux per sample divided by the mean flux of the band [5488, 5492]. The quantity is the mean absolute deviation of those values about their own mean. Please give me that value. 0.049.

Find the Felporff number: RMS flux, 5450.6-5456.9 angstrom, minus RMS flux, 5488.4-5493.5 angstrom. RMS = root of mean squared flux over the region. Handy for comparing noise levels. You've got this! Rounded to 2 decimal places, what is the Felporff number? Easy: -0.69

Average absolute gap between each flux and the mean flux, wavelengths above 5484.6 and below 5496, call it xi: 0.64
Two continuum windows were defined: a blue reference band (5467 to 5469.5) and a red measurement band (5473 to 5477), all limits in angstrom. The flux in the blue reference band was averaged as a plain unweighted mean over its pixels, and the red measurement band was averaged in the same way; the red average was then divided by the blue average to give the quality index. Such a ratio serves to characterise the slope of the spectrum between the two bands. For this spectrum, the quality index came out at 0.89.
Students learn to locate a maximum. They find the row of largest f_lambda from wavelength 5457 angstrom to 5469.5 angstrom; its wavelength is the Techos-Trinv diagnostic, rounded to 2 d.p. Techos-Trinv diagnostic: 5462.57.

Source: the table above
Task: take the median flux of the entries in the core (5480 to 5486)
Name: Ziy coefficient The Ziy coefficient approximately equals 7.53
